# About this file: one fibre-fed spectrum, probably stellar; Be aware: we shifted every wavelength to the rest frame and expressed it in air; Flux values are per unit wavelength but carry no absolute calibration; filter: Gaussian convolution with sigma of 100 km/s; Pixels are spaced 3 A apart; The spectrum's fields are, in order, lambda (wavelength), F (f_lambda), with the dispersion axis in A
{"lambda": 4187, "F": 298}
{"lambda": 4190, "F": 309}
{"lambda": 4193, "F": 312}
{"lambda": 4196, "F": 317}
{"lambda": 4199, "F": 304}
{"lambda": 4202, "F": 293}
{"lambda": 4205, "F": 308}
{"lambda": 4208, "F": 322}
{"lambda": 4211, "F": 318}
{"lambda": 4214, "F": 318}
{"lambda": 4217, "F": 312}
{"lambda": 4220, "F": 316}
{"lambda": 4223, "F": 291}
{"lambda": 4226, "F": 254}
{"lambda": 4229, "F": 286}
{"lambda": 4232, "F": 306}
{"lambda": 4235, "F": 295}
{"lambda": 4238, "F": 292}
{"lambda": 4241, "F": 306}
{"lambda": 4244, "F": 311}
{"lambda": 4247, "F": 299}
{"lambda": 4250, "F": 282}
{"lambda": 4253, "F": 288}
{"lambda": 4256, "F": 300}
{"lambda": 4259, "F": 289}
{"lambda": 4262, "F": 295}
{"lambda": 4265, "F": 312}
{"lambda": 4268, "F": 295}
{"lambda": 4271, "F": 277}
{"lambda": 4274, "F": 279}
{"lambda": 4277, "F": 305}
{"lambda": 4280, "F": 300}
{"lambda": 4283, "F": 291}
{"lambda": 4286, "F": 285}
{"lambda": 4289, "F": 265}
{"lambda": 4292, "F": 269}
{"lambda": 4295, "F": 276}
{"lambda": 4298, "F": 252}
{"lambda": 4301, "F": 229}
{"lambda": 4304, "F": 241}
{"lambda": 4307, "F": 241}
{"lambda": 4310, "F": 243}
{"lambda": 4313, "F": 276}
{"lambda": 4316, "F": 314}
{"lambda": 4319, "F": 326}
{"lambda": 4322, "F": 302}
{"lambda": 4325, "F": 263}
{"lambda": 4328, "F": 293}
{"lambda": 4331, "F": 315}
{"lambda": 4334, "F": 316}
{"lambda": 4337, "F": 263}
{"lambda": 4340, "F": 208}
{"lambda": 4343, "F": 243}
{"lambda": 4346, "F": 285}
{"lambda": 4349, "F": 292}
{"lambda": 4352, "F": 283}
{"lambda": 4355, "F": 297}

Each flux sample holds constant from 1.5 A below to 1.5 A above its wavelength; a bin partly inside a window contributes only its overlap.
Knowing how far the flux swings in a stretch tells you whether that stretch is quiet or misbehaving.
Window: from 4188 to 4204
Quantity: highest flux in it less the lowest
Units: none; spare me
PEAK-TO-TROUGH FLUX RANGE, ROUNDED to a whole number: 24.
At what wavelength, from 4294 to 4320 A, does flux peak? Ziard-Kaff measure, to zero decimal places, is 4319 A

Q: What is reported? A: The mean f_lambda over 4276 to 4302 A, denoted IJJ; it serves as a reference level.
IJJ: 275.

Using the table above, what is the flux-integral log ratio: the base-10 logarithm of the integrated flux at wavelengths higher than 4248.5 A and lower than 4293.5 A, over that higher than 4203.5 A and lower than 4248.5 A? -0.020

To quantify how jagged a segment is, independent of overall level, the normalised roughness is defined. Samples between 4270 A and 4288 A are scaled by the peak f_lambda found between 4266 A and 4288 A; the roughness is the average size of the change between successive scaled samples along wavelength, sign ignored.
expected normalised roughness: 0.031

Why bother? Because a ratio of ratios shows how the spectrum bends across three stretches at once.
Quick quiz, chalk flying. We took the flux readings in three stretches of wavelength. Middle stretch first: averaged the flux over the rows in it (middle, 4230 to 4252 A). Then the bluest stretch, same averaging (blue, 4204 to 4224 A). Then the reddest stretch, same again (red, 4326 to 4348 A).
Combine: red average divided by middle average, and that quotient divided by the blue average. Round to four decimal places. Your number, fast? 0.0029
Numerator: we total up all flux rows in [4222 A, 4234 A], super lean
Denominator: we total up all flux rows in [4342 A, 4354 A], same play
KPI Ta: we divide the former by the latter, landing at 1.03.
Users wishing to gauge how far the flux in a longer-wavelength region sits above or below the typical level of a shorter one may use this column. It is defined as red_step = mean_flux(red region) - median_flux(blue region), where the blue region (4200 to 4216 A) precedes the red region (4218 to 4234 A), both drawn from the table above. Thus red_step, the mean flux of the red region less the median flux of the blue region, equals -27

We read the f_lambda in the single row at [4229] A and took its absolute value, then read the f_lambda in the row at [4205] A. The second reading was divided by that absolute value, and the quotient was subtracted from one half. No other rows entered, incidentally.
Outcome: -0.58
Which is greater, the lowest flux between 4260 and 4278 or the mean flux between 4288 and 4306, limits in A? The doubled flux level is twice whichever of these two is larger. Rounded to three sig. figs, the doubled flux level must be 554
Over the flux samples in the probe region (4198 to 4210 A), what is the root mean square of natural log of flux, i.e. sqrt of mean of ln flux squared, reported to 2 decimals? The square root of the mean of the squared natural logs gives 5.73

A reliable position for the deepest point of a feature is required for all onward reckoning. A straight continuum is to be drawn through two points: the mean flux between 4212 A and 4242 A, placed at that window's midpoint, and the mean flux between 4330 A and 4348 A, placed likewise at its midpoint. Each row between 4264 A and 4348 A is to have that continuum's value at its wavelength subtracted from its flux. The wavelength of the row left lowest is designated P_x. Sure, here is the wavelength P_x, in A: 4340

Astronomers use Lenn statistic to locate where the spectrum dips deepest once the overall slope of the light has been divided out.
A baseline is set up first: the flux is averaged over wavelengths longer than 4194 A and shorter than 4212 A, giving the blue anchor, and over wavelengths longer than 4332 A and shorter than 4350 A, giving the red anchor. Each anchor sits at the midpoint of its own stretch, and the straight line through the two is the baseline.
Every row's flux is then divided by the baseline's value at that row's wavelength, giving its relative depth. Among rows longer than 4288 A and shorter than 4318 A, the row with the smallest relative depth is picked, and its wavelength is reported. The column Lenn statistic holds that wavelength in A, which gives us 4301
